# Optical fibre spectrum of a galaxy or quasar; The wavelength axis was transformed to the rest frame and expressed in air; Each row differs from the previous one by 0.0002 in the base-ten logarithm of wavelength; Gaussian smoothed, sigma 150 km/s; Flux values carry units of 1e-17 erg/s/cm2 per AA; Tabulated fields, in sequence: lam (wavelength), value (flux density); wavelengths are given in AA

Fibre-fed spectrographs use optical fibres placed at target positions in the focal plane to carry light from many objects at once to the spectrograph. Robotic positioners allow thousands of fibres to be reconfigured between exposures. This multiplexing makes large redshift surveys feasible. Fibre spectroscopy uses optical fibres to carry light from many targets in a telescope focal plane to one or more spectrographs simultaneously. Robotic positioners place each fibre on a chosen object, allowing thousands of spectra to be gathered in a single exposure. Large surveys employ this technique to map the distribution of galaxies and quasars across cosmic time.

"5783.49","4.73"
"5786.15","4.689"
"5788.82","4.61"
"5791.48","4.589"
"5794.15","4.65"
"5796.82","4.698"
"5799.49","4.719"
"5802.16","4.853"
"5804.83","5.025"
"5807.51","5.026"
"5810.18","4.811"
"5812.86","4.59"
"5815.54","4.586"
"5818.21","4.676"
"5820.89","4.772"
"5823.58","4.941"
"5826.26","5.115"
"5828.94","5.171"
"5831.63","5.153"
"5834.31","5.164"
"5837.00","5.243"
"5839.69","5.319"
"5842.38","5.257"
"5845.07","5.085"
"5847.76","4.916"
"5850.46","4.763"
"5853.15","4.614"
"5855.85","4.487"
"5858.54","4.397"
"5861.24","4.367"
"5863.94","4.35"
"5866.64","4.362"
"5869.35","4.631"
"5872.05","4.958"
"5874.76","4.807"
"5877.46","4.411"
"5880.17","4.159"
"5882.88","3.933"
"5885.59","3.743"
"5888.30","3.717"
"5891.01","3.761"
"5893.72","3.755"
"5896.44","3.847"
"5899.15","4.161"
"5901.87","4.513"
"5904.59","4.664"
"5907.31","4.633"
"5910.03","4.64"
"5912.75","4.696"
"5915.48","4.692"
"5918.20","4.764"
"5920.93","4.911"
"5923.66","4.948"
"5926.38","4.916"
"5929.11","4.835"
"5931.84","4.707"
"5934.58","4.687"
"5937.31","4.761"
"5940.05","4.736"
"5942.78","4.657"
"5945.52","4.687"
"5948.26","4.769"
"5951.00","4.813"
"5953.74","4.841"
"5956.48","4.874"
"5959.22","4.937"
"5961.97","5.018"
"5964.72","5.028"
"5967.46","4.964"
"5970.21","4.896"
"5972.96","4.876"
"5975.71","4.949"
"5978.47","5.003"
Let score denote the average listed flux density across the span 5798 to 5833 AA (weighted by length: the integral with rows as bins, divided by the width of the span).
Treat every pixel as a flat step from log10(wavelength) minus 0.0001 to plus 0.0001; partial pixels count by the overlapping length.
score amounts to 4.88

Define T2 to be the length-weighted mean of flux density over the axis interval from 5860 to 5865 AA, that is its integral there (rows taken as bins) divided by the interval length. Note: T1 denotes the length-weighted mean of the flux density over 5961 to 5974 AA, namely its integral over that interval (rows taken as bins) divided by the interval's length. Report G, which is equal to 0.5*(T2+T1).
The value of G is 4.7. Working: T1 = 5.0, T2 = 4.36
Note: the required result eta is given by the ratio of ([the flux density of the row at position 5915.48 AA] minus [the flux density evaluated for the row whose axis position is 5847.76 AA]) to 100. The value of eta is -0.0022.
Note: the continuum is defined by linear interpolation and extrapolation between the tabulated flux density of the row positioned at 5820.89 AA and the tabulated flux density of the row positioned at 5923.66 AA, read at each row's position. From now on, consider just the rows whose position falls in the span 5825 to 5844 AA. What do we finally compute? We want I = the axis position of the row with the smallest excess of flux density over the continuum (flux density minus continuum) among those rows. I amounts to 5826.26 AA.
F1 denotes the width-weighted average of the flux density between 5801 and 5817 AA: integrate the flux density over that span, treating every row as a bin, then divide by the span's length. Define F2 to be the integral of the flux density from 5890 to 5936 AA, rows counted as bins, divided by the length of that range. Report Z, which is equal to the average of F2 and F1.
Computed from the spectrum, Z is 4.7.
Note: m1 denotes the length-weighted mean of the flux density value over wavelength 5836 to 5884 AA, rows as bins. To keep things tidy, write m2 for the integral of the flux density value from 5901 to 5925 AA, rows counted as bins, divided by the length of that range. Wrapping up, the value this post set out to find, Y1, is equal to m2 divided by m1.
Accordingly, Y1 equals 1.01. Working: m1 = 4.67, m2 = 4.72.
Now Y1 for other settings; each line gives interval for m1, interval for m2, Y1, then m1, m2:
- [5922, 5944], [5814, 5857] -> 1.04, 4.78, 4.95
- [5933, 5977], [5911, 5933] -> 0.99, 4.84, 4.81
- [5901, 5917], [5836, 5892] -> 0.98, 4.64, 4.54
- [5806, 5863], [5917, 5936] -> 0.99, 4.88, 4.82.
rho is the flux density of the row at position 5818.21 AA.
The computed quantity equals 4.676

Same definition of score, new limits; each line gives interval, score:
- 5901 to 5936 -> 4.74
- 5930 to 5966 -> 4.81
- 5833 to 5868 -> 4.79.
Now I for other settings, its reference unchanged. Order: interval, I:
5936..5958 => 5942.78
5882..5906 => 5888.30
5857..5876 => 5863.94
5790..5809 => 5791.48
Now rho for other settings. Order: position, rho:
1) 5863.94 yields 4.35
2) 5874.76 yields 4.807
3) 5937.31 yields 4.761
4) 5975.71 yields 4.949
